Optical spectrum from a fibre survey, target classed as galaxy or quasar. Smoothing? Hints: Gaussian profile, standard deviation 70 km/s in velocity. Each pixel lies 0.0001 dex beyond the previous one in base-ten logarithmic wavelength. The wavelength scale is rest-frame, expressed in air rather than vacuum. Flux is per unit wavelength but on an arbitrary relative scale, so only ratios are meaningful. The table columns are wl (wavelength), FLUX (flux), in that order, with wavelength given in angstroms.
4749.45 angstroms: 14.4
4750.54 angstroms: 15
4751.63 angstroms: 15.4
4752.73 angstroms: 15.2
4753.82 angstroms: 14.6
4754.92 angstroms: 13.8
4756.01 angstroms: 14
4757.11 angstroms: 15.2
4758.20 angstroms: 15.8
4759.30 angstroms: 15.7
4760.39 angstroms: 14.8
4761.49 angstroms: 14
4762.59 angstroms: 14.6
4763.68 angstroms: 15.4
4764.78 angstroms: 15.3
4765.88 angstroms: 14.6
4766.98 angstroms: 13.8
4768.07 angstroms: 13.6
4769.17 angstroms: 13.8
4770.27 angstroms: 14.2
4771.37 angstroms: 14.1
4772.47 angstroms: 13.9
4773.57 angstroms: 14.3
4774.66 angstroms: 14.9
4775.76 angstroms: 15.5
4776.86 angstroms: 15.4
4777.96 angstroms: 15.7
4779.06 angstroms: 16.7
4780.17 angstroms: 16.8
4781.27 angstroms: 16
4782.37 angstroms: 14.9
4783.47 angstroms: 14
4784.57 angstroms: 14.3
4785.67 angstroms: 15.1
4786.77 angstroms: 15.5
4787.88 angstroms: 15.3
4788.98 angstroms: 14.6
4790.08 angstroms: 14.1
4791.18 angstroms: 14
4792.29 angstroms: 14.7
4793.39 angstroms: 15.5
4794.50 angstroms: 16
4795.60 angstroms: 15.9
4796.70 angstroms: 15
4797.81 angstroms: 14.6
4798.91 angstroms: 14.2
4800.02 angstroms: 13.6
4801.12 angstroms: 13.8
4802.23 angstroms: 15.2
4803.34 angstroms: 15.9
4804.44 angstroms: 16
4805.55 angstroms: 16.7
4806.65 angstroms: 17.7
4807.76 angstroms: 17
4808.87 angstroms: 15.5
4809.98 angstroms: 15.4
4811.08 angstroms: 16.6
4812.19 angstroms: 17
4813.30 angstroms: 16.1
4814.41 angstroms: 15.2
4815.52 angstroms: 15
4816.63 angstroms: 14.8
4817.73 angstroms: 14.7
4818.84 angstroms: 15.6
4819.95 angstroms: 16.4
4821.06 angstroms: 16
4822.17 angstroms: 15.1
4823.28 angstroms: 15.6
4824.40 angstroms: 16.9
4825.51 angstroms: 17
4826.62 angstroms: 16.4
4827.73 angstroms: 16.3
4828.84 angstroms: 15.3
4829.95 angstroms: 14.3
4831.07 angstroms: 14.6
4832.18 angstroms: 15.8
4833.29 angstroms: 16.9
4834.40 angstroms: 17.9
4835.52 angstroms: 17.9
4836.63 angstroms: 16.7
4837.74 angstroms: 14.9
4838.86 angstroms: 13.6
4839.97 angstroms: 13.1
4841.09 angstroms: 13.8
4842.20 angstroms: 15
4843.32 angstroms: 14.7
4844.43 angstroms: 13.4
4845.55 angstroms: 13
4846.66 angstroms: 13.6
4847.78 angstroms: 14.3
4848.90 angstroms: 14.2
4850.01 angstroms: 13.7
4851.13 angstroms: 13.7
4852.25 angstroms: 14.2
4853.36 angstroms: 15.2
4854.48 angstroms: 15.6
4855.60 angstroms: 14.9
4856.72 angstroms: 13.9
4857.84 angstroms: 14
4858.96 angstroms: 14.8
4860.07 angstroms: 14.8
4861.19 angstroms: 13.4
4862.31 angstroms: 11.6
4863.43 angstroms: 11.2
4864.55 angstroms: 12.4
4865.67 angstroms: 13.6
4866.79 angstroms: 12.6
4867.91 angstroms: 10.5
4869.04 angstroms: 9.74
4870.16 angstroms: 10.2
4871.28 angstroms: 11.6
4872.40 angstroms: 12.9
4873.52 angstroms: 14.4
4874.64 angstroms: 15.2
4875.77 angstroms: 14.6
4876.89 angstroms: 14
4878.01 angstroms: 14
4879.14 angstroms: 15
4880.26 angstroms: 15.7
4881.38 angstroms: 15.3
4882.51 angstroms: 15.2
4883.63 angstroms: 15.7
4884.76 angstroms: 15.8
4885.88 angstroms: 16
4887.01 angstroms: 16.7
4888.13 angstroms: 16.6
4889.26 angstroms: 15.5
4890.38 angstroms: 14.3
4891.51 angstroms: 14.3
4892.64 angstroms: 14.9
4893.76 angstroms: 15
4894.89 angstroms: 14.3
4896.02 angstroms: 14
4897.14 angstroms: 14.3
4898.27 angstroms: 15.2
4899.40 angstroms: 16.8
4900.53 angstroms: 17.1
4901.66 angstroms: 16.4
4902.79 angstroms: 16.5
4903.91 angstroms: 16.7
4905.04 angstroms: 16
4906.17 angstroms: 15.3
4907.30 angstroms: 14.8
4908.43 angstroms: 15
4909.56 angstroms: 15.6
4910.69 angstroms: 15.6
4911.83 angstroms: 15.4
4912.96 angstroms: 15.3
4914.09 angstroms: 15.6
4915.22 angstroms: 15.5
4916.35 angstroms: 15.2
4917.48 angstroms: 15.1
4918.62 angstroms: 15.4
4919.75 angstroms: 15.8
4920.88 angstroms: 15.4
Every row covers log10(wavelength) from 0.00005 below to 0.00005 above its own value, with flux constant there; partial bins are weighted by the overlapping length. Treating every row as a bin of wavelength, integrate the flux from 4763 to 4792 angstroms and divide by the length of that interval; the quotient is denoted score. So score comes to 14.8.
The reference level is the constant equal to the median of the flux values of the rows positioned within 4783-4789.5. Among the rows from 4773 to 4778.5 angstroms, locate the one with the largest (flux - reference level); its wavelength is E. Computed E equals 4777.96 angstroms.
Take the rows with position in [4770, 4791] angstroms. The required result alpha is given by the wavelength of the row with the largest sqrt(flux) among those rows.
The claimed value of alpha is 4780.17 angstroms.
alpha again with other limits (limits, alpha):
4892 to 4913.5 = 4900.53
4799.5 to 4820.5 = 4806.65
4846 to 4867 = 4854.48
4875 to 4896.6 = 4887.01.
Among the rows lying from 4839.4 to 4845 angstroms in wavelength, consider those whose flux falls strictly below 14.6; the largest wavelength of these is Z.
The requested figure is 4844.43 angstroms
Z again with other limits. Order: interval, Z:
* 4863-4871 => 4870.16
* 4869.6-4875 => 4873.52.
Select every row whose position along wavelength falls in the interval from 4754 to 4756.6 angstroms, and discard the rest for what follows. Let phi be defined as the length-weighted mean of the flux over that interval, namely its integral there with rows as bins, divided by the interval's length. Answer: 14.0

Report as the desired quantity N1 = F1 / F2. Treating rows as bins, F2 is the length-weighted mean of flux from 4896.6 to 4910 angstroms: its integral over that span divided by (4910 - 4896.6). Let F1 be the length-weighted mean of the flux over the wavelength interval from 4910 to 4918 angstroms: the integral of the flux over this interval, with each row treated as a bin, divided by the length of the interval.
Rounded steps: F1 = 15.4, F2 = 15.8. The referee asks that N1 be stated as 0.97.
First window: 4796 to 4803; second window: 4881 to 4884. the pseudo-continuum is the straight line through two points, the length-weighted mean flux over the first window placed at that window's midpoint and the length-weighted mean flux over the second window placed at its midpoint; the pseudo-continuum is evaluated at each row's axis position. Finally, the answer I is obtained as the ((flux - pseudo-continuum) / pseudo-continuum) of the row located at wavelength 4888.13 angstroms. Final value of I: 0.08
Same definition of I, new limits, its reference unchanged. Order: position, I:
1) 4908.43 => -0.04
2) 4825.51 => 0.15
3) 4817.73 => 0.00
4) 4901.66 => 0.05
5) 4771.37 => 0.00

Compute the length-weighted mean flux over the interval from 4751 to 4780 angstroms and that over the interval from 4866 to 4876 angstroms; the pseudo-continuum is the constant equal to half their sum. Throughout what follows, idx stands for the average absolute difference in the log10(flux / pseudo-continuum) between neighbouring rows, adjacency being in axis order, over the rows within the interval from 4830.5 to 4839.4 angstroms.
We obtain 0.0297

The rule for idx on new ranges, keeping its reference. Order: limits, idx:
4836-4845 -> 0.0305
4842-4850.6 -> 0.0175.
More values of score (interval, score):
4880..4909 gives 15.5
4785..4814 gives 15.4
